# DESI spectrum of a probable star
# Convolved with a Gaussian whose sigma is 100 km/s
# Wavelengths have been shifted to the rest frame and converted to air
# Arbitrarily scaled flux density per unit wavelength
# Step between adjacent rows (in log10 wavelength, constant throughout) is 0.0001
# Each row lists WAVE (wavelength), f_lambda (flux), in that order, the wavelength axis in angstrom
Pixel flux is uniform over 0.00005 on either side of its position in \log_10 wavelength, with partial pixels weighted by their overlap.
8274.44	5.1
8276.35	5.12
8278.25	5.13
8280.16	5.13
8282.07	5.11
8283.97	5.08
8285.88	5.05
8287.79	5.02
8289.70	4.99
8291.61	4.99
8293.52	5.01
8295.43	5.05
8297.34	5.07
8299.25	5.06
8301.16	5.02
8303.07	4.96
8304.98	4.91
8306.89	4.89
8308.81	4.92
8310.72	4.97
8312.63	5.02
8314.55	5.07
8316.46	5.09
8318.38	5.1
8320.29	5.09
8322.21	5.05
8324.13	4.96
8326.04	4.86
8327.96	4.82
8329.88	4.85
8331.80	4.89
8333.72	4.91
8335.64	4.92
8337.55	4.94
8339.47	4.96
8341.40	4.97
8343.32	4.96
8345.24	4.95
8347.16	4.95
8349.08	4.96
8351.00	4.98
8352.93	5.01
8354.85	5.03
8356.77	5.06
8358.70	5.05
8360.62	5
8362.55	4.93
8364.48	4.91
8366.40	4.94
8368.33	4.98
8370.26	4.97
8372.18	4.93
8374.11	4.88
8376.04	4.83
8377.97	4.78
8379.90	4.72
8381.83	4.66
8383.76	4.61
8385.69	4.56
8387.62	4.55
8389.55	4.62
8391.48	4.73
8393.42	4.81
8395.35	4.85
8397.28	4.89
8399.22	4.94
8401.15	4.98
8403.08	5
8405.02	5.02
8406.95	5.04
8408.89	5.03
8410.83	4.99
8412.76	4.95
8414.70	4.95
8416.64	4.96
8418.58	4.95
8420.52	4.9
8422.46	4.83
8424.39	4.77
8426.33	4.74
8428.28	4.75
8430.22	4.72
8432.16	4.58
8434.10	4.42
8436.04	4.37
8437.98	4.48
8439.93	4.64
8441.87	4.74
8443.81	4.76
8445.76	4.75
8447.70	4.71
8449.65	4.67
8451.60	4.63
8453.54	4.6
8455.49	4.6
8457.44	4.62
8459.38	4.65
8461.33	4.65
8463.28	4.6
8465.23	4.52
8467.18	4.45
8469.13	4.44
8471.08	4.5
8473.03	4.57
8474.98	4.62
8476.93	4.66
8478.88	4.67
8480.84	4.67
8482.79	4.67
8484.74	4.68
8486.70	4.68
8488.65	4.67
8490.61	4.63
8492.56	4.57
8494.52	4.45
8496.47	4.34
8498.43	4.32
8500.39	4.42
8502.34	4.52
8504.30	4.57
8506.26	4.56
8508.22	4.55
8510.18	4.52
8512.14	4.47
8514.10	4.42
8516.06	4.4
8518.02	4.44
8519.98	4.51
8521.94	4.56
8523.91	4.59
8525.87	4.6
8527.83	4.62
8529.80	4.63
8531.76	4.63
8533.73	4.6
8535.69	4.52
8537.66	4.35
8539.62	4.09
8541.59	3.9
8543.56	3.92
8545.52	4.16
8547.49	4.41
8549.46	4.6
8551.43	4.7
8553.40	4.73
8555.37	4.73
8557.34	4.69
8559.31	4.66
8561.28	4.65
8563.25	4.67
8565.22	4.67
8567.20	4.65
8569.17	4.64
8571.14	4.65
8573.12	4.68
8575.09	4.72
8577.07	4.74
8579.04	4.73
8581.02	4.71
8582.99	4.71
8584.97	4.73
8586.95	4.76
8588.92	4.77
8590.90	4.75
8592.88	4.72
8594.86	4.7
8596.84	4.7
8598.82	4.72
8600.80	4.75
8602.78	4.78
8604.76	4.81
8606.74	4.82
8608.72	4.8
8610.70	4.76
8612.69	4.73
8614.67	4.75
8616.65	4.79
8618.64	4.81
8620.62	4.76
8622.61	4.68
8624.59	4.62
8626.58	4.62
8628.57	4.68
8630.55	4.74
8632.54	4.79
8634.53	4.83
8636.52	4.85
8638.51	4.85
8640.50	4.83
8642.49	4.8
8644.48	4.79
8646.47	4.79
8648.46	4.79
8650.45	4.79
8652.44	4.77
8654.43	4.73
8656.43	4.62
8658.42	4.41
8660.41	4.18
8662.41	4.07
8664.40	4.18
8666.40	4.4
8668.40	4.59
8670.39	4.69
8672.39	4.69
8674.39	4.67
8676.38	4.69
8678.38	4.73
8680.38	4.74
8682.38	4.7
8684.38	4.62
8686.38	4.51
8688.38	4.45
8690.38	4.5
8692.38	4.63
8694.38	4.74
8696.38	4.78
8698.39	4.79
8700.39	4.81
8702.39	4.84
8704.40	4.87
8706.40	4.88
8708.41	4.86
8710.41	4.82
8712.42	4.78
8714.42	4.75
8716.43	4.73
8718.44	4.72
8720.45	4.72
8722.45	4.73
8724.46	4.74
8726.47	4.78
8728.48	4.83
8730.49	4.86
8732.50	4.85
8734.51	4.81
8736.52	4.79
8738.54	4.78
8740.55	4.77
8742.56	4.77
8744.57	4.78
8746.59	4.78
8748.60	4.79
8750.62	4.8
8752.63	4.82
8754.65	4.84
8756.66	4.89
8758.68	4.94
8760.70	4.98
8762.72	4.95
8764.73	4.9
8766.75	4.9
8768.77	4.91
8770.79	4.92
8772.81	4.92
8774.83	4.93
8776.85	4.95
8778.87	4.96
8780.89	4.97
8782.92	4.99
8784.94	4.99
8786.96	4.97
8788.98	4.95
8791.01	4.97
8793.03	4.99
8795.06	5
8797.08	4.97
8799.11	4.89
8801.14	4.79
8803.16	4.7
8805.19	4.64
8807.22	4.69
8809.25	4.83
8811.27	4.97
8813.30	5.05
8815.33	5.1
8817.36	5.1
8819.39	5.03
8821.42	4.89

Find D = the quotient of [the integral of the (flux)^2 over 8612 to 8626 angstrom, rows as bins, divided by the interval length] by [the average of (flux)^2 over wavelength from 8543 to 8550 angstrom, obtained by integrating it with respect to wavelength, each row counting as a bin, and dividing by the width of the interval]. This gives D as 1.22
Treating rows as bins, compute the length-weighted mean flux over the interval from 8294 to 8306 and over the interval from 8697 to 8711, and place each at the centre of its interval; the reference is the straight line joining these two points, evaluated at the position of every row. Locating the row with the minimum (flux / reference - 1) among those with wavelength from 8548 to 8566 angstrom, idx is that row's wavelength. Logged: 8549.46 angstrom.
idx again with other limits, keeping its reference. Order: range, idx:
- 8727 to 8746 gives 8740.55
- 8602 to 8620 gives 8612.69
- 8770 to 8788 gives 8770.79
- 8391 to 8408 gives 8391.48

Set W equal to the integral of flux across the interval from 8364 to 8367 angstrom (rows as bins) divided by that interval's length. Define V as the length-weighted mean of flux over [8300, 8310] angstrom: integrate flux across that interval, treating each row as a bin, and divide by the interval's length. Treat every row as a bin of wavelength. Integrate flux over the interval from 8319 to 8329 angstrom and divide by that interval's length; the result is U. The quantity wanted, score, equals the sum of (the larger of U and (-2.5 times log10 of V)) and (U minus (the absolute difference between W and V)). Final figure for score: 9.9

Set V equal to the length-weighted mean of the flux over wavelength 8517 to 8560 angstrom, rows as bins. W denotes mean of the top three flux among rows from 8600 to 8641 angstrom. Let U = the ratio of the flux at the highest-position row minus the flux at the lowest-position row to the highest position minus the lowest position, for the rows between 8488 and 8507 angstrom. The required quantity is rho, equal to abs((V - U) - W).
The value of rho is 0.35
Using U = -0.0062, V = 4.48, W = 4.84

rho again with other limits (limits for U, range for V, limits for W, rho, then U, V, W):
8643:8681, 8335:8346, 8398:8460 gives 0.08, -0.0014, 4.95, 5.03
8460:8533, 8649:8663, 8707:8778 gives 0.43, -0.0003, 4.53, 4.96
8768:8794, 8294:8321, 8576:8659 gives 0.17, 0.0033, 5.02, 4.84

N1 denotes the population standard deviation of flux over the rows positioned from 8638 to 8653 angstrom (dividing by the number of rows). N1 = 0.024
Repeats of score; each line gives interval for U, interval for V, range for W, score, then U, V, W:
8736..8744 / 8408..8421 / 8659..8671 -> 8.9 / 4.78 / 4.96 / 4.3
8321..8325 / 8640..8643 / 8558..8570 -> 9.8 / 5.00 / 4.81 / 4.7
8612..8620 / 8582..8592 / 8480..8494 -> 9.5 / 4.77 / 4.75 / 4.6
